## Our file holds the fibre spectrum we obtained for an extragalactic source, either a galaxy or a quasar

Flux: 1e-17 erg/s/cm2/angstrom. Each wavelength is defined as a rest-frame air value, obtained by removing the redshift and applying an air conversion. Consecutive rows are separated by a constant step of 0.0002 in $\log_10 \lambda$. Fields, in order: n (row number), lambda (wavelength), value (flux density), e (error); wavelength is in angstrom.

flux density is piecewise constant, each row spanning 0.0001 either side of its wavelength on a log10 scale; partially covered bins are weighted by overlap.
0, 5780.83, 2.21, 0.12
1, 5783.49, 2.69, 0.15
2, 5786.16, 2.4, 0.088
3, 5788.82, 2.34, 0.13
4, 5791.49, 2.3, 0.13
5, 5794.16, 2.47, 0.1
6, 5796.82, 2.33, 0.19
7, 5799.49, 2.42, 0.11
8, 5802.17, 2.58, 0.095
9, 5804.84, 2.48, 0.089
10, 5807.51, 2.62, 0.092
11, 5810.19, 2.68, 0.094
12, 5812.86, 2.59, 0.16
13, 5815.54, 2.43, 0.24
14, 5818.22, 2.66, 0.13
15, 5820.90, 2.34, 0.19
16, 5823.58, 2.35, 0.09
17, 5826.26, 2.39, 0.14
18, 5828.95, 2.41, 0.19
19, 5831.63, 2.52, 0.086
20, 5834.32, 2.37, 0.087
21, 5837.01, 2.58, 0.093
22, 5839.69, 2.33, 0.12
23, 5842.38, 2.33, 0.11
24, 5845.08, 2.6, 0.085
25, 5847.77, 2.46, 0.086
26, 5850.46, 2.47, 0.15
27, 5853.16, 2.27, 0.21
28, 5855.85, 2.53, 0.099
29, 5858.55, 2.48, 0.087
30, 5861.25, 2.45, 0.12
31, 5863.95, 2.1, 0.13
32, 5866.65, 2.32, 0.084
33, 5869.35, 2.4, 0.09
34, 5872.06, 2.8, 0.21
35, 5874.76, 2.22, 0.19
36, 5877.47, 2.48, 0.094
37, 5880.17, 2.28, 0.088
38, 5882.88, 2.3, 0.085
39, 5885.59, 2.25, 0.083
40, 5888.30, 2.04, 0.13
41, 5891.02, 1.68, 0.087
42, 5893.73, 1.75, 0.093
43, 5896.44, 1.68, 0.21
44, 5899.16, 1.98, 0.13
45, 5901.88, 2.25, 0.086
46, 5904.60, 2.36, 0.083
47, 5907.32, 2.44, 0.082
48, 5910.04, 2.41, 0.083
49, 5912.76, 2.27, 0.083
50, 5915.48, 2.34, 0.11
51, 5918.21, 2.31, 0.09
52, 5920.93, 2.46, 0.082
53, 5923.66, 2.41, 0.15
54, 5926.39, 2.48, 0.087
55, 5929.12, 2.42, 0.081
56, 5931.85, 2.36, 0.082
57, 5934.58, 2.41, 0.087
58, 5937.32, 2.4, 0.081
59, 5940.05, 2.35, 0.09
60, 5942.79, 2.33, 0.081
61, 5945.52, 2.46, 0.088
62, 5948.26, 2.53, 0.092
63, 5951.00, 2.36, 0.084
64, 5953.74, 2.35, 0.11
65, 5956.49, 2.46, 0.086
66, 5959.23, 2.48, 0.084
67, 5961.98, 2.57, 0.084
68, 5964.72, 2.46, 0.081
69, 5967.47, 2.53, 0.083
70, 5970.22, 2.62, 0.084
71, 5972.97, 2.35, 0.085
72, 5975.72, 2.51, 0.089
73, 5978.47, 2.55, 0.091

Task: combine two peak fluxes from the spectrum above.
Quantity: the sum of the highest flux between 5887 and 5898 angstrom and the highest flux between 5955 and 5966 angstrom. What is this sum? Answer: 4.61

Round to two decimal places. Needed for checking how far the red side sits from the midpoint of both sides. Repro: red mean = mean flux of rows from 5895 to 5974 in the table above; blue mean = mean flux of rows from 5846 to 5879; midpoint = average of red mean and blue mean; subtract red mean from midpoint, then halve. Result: 0.01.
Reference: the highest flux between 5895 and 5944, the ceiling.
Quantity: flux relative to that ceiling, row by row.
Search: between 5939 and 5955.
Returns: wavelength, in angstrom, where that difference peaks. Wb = 5948.26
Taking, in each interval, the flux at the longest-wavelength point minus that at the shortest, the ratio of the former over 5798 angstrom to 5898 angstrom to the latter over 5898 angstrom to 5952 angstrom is -1.9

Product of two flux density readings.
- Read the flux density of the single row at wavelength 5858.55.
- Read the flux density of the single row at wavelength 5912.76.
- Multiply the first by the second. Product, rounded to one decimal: 5.6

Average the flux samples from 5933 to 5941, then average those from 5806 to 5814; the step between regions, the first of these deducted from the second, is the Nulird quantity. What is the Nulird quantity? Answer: 0.24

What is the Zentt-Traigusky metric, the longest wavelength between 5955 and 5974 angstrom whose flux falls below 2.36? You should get 5972.97 angstrom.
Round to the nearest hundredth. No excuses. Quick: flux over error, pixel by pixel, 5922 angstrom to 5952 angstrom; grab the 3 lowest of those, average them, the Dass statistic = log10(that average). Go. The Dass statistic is 1.37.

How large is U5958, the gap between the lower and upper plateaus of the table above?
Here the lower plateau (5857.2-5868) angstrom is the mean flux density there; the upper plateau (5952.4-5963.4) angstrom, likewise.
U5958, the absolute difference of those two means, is 0.13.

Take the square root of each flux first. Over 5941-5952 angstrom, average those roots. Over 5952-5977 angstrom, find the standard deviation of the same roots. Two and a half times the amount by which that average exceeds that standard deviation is 3.82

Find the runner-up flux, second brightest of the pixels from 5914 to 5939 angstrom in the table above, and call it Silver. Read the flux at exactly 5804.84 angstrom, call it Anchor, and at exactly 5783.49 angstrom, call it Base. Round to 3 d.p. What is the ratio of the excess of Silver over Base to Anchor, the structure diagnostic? -0.093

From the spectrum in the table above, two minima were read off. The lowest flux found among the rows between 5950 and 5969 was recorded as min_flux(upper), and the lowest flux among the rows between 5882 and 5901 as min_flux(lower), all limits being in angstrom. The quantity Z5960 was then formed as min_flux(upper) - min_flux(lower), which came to 0.67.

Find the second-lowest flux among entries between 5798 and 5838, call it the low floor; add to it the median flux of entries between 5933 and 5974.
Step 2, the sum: 4.81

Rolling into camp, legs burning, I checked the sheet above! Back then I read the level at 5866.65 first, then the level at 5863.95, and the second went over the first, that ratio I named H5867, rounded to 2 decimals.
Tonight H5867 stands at 0.91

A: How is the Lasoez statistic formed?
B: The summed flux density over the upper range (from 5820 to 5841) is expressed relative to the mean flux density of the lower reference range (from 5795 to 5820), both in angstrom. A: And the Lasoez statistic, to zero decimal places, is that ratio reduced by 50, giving -42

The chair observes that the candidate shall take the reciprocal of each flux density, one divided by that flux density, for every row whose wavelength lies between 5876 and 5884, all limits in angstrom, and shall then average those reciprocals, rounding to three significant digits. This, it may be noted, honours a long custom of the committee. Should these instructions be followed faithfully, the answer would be 0.426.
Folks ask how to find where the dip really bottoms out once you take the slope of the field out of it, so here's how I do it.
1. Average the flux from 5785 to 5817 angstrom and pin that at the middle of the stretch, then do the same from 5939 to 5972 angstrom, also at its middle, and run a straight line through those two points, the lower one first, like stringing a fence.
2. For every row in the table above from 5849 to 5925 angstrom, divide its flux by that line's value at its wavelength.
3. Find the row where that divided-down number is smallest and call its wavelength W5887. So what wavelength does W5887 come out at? 5891.02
